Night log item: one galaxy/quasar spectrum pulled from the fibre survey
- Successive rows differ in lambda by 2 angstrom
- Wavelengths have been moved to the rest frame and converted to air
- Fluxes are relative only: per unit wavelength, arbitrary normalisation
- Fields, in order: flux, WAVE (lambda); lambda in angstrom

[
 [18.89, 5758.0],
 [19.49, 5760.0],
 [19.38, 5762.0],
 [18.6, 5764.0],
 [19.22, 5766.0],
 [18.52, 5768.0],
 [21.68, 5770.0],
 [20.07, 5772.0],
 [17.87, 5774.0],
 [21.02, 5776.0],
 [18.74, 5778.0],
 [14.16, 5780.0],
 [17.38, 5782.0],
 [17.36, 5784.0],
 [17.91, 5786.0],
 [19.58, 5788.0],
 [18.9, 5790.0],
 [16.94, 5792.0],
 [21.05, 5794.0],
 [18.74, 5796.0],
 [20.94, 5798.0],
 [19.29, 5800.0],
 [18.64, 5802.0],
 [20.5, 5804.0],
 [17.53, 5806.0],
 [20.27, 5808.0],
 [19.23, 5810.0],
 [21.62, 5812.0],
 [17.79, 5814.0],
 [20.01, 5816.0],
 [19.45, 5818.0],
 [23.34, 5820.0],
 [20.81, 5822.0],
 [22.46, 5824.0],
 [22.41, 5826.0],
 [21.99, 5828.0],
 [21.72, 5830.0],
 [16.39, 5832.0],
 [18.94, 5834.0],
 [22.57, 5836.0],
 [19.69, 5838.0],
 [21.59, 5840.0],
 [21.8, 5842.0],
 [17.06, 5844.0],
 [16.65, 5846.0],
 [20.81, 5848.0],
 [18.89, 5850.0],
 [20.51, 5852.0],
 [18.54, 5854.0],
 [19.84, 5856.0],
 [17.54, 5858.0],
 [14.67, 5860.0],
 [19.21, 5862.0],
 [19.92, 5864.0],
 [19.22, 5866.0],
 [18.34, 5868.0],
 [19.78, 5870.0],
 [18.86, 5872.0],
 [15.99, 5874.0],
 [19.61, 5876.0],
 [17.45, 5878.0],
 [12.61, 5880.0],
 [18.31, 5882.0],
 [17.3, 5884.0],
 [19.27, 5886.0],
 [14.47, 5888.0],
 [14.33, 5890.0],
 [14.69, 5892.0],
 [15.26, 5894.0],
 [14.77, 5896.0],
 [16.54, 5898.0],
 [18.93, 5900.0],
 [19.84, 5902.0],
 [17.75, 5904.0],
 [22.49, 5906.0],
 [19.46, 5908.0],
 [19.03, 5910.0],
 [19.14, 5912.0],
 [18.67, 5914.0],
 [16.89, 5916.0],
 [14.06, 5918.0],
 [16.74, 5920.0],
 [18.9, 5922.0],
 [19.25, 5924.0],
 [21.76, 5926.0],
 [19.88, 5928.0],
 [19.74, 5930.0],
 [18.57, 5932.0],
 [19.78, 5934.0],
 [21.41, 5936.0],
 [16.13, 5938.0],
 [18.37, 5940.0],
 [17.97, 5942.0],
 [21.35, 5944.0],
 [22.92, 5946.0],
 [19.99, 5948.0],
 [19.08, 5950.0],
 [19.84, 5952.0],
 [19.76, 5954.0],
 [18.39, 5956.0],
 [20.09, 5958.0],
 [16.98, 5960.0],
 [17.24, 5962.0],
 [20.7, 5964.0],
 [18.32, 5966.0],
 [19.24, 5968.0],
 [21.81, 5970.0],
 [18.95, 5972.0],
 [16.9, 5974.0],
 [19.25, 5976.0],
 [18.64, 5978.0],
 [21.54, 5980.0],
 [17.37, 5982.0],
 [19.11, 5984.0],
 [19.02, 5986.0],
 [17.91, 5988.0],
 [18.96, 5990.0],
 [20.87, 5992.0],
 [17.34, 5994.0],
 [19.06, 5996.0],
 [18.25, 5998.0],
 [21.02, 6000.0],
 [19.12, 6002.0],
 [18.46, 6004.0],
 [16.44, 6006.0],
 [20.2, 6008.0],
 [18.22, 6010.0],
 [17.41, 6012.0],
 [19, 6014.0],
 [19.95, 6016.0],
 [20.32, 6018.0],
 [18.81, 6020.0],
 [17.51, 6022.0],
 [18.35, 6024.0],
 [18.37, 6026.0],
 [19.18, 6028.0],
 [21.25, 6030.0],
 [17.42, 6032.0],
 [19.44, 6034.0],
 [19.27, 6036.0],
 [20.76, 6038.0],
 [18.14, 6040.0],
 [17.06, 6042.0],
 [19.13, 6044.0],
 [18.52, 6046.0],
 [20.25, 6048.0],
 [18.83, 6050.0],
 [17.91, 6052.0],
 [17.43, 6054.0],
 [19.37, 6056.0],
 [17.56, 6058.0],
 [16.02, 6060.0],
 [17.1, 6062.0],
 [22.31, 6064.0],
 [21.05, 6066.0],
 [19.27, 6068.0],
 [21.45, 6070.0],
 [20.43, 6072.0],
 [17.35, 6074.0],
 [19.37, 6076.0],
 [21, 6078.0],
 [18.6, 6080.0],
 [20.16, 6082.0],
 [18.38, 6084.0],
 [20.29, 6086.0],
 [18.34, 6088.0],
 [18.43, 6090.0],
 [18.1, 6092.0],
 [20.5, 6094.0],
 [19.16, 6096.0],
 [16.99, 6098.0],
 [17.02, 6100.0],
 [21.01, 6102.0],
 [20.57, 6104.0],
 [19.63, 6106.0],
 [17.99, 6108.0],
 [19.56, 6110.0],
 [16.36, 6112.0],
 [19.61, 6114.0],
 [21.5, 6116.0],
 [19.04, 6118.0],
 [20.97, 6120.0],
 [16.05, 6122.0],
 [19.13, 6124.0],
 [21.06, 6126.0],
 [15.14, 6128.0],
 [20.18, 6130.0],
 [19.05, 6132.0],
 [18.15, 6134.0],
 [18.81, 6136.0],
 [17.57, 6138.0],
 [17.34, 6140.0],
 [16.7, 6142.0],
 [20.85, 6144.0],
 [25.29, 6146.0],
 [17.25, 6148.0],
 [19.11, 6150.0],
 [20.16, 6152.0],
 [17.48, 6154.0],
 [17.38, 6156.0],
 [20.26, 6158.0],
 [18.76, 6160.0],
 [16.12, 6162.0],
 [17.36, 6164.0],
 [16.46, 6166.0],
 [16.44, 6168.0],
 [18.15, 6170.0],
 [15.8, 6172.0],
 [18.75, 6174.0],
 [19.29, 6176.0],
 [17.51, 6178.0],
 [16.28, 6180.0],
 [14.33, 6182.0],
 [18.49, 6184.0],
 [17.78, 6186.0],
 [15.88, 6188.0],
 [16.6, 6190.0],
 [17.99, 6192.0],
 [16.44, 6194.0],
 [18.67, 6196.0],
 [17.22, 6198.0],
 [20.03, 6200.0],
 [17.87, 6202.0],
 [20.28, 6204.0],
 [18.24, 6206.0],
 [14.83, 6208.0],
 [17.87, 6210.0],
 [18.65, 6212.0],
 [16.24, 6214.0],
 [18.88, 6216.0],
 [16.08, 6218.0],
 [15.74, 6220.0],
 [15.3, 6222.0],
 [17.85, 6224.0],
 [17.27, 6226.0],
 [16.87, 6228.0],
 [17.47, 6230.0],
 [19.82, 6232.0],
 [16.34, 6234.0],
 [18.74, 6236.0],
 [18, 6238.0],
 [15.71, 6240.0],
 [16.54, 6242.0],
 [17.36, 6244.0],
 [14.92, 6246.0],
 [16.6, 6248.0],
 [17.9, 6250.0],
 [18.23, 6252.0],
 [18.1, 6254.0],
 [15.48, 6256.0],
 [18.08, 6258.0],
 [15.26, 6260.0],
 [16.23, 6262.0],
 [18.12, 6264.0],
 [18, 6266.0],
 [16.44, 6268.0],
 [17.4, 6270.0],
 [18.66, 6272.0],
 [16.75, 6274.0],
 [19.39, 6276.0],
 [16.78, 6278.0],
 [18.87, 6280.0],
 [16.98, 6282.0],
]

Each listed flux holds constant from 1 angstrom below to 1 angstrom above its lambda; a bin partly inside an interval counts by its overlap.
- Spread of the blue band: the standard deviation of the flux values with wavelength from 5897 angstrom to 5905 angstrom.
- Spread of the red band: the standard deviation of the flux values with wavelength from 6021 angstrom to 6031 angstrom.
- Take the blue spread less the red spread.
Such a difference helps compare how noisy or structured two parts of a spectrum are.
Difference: 0.0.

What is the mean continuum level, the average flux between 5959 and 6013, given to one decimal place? 18.8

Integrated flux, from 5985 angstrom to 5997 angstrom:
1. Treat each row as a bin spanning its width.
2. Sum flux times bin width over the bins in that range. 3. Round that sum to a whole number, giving 226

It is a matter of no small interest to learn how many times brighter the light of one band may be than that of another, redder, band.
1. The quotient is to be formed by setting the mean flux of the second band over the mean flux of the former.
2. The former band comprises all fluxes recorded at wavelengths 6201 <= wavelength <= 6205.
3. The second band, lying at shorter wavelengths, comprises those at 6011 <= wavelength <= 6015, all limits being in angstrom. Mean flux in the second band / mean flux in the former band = 0.95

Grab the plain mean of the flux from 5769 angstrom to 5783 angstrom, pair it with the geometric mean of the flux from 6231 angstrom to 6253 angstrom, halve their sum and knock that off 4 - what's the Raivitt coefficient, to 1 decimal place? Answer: -14.0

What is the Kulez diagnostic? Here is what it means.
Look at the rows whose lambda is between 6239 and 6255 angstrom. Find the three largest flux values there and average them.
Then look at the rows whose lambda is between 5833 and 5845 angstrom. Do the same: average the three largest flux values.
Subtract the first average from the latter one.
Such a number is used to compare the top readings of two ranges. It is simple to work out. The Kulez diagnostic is 4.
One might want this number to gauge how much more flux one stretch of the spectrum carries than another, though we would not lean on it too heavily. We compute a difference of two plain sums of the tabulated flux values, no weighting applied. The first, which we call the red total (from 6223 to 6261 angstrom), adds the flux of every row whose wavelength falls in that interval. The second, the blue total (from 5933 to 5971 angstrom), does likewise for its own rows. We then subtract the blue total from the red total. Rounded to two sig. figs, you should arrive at -43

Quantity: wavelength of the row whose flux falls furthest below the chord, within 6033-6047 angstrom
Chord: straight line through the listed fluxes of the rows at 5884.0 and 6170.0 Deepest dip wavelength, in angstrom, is 6042.0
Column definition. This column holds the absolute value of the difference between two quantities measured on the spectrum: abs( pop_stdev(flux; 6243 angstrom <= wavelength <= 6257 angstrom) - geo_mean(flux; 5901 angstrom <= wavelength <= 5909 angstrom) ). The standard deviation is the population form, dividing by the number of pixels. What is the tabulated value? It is 18.6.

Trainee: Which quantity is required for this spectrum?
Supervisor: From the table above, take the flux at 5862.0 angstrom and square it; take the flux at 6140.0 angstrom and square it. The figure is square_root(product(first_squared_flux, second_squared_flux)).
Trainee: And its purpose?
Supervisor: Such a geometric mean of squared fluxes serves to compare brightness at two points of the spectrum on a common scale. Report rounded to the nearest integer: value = 333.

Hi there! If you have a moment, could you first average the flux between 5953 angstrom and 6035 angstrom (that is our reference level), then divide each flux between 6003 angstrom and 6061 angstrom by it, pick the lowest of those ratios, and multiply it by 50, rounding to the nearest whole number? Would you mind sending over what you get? 42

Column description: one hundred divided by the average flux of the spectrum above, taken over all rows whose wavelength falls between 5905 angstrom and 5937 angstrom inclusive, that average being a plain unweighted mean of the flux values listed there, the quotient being 5.23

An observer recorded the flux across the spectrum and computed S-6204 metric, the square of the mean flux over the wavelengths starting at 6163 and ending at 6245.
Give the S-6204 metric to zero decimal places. 301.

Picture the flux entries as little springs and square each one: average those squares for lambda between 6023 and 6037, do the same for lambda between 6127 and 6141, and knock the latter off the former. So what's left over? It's 36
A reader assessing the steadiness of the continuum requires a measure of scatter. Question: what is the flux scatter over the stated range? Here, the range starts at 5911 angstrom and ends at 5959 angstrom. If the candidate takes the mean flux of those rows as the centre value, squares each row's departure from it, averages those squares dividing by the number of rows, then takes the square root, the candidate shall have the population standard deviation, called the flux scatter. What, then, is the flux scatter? 1.87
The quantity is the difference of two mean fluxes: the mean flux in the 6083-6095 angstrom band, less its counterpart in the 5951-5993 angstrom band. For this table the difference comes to -0.1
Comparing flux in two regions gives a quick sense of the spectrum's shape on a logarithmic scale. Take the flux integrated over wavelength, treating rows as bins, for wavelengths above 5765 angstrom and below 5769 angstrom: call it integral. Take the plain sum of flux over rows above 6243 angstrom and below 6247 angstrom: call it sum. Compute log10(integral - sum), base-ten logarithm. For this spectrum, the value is 1.64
